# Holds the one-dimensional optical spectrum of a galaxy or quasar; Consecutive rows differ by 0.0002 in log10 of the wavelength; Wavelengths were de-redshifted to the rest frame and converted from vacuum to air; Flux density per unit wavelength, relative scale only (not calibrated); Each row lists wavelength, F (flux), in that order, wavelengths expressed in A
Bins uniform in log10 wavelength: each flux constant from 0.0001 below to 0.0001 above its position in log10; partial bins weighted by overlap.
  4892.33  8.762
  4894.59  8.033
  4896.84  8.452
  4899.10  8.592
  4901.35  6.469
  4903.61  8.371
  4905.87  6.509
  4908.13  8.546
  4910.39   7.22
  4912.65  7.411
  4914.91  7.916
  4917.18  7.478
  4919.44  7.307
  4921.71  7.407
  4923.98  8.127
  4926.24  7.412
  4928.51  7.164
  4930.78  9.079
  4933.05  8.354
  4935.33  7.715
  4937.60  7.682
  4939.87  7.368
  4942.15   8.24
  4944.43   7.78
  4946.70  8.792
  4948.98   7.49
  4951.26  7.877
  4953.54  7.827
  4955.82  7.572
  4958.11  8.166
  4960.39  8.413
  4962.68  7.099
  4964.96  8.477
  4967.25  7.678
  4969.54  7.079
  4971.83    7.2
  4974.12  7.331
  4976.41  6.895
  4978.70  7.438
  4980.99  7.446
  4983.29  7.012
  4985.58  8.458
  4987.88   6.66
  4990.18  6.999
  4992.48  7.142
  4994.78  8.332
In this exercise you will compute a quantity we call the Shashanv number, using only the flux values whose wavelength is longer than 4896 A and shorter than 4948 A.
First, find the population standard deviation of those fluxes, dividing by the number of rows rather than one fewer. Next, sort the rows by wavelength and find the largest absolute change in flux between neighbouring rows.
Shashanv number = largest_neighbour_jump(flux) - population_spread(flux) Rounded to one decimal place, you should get 1.5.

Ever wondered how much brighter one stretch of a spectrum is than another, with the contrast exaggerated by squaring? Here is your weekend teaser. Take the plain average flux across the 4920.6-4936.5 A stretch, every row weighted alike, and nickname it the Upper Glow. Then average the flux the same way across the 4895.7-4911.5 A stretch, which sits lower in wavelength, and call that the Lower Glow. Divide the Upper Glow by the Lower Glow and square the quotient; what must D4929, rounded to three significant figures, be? 1.04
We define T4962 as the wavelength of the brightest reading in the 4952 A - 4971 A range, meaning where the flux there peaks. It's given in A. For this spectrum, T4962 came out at 4964.96 A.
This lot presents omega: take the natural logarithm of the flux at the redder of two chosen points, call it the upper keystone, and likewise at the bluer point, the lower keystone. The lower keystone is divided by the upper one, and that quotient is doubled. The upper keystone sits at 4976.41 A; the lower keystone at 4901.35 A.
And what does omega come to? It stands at 1.93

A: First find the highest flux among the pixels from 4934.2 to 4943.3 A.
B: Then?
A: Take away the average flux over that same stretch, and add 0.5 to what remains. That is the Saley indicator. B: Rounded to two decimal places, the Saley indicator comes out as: 0.99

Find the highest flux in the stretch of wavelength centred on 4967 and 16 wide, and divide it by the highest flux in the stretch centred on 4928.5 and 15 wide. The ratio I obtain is 0.93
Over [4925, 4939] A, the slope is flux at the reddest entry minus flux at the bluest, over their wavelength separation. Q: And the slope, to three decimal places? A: 0.024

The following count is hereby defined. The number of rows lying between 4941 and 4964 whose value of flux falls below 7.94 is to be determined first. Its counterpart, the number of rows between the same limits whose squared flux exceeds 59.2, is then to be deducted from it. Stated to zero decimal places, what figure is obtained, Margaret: -1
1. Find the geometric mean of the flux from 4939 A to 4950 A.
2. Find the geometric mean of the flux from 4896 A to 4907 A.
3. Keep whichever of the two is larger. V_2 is 7.92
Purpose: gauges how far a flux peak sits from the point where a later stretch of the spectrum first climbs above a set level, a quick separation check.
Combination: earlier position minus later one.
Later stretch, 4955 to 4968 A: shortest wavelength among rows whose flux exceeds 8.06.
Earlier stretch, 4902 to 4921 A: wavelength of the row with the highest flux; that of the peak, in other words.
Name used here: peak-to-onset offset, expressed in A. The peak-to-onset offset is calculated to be -50.0 A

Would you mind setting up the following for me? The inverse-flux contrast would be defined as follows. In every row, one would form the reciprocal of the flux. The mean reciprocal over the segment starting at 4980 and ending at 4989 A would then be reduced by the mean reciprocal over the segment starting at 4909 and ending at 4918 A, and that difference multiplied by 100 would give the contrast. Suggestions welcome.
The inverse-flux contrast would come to 0.3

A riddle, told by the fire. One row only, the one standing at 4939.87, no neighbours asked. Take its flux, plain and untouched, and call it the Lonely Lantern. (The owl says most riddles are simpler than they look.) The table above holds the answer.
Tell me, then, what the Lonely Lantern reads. 7.368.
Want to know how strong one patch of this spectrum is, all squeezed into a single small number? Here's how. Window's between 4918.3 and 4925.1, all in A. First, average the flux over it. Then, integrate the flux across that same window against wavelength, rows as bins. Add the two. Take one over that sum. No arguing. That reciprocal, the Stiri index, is 0.0168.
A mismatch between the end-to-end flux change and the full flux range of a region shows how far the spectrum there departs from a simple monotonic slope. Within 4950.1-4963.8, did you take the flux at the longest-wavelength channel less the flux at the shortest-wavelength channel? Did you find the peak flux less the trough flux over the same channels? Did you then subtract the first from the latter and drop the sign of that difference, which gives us 2.1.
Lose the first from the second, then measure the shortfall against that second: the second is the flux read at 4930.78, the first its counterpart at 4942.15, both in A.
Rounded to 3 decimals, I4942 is 0.092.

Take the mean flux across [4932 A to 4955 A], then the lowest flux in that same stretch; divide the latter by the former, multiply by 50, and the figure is 46.6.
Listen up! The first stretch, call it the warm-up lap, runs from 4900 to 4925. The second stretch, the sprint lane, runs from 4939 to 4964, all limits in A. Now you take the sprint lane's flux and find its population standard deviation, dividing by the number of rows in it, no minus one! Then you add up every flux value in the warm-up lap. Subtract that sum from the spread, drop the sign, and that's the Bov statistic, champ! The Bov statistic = 82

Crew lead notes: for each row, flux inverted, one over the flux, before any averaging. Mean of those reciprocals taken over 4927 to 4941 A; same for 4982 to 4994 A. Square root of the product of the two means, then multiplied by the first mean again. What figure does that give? 0.0170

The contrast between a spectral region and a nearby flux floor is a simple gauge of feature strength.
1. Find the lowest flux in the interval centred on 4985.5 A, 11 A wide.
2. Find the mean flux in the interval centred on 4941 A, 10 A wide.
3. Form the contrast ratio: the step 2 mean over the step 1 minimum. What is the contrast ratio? 1.17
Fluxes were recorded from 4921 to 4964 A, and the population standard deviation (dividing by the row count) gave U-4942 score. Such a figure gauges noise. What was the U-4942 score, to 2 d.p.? 0.52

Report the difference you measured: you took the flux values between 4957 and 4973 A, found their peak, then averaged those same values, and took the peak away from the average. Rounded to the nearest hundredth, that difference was -0.75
